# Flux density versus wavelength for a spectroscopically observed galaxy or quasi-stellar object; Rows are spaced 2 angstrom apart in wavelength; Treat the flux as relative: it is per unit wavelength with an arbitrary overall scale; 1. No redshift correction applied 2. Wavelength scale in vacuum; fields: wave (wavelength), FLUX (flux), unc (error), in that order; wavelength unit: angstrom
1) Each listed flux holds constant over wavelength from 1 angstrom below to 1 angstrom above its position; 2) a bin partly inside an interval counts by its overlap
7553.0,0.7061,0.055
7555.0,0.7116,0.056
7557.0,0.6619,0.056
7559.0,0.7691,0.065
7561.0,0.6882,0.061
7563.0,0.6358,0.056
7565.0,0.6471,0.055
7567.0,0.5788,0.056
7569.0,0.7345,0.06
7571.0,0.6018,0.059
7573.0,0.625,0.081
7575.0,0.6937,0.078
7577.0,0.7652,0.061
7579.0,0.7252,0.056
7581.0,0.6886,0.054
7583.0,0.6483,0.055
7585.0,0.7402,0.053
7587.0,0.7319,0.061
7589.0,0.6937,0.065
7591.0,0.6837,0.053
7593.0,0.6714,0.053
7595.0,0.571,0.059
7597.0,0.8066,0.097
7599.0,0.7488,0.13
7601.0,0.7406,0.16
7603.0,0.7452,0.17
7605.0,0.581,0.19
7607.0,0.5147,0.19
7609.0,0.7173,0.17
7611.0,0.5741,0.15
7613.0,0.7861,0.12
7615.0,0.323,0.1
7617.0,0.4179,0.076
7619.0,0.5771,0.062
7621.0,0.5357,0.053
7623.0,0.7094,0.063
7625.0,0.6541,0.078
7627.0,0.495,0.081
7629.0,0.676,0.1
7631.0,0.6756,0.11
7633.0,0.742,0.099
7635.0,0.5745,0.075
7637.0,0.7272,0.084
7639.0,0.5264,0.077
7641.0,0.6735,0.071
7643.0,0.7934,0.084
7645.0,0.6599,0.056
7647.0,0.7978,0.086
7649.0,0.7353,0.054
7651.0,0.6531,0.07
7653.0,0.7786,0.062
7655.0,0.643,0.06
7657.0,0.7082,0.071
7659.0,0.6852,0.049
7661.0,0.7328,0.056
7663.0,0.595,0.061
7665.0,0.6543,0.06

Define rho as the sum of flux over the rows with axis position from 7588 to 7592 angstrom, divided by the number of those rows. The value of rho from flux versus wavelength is 0.69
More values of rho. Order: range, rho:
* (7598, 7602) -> 0.74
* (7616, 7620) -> 0.50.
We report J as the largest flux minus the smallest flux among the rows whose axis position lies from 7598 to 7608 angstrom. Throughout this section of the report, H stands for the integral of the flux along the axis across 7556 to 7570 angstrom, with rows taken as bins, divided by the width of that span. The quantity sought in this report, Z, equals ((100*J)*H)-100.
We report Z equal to -84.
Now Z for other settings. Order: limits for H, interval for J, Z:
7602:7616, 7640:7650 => -92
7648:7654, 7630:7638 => -88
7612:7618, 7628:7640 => -89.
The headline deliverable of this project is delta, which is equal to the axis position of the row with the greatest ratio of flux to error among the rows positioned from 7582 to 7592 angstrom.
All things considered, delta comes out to 7585.0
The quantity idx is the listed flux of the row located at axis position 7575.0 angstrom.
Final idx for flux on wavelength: 0.6937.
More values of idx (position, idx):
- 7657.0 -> 0.7082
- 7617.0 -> 0.4179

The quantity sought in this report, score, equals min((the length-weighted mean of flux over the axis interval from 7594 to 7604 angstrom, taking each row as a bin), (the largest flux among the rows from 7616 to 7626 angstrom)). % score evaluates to 0.709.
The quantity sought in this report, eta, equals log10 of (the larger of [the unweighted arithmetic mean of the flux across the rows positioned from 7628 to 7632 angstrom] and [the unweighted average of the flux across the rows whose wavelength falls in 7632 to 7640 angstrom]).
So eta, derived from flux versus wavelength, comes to -0.170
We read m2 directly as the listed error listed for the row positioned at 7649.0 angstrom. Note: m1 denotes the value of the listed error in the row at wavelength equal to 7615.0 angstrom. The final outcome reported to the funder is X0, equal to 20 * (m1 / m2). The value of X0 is 37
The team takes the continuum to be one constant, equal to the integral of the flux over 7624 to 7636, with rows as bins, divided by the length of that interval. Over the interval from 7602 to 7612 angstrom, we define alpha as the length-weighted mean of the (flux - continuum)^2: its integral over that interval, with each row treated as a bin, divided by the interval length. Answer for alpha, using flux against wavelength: 0.008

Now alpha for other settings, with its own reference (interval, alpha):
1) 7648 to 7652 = 0.005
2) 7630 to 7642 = 0.006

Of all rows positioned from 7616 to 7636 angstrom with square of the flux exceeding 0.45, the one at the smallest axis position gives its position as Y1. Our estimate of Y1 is 7623.0 angstrom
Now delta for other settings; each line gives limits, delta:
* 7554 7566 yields 7555.0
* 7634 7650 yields 7649.0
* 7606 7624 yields 7623.0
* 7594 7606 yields 7595.0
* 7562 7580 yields 7579.0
